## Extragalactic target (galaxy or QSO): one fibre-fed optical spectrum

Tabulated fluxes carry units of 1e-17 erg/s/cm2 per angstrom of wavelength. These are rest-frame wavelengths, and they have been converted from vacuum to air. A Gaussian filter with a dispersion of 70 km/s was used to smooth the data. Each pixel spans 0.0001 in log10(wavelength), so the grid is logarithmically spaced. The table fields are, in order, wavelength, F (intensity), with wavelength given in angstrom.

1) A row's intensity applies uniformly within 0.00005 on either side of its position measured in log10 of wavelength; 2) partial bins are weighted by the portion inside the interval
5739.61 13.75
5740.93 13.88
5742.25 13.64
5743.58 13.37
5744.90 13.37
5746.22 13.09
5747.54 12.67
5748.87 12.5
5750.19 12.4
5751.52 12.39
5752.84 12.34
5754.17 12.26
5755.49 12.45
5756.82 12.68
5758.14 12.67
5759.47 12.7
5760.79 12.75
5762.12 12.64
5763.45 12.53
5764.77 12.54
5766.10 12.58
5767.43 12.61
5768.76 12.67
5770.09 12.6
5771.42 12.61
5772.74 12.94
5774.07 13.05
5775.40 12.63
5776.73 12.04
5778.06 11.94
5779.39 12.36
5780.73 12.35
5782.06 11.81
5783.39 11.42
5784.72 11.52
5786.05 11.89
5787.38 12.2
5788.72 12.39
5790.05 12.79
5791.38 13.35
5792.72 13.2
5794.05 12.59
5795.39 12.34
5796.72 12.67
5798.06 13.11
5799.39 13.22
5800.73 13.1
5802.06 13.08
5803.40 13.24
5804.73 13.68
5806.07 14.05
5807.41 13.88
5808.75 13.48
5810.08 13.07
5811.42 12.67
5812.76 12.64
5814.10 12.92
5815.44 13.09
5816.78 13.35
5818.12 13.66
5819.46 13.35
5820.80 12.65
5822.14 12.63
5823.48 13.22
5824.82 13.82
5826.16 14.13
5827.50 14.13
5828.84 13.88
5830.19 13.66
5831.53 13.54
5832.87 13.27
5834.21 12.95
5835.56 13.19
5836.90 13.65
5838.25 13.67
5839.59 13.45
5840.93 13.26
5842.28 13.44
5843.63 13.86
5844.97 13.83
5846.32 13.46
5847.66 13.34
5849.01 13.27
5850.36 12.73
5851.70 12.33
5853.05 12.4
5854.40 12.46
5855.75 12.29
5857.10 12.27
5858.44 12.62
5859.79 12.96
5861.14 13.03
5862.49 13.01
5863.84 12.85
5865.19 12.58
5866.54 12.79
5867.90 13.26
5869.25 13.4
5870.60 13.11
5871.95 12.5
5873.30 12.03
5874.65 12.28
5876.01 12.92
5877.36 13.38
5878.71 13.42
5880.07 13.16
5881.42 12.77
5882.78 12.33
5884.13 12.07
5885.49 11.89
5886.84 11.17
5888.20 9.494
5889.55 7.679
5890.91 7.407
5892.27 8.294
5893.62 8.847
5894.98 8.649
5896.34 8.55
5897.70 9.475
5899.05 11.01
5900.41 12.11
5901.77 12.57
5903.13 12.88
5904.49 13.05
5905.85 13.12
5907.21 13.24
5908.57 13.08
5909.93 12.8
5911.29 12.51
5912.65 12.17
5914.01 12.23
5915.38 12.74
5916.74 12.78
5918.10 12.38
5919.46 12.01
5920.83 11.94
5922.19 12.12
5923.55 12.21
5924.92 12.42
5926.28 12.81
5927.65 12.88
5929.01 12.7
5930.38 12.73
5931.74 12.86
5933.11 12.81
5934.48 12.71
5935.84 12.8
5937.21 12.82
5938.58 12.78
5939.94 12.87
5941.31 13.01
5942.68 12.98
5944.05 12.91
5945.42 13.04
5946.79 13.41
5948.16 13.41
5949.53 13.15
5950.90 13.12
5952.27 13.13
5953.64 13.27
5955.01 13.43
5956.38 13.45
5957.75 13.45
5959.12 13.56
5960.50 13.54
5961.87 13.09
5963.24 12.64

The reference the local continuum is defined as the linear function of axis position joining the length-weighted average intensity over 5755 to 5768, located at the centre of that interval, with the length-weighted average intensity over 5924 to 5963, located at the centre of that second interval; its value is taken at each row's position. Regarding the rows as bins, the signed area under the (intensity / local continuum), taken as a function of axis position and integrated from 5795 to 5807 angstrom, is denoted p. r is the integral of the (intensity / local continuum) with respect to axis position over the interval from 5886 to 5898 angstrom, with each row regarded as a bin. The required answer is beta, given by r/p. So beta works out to 0.66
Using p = 12.5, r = 8.2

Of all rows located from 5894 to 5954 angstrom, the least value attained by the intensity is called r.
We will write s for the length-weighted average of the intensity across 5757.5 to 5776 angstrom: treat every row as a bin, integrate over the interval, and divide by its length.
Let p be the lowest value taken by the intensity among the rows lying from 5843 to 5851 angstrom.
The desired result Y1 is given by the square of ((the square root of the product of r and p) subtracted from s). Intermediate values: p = 12.73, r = 8.55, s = 12.7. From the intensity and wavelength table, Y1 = 5.06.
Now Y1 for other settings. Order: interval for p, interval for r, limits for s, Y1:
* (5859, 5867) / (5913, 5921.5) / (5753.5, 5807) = 0.15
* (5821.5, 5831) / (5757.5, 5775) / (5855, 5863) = 0.01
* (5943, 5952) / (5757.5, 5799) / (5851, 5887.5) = 0.25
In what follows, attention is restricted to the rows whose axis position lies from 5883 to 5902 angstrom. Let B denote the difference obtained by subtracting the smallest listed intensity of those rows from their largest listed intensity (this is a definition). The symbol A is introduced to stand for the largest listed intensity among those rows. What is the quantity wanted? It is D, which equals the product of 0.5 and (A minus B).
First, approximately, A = 12.57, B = 5.2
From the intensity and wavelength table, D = 3.70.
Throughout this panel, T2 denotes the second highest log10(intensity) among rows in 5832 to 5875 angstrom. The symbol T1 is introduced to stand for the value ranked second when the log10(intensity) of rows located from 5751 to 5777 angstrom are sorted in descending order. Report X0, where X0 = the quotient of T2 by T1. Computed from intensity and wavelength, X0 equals 1.026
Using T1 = 1.11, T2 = 1.14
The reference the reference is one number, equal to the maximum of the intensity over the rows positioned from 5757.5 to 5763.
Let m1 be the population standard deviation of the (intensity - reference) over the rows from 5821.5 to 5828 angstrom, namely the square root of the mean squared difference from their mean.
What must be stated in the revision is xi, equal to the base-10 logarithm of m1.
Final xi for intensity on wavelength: -0.23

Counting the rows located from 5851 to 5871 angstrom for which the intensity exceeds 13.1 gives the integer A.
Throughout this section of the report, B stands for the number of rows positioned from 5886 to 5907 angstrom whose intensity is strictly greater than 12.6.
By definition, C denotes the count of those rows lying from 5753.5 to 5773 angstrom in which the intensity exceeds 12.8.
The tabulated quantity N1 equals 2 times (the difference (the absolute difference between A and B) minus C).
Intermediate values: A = 3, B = 3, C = 1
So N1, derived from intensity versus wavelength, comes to -2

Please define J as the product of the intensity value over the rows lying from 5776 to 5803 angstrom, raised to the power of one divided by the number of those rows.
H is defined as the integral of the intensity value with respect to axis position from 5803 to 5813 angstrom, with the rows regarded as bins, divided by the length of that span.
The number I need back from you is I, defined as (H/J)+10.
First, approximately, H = 13.4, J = 12.5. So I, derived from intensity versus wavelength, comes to 11.1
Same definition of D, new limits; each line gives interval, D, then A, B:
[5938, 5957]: 6.39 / 13.45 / 0.7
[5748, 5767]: 6.13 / 12.75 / 0.5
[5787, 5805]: 6.10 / 13.68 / 1.5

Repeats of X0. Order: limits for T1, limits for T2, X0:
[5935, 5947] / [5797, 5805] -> 1.006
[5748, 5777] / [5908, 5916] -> 0.996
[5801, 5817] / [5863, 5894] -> 0.987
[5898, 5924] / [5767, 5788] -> 0.995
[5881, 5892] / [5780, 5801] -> 1.028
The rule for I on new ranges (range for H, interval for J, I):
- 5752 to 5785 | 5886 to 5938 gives 11.1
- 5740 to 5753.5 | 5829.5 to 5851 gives 11.0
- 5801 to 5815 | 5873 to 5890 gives 11.1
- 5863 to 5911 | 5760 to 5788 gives 10.9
